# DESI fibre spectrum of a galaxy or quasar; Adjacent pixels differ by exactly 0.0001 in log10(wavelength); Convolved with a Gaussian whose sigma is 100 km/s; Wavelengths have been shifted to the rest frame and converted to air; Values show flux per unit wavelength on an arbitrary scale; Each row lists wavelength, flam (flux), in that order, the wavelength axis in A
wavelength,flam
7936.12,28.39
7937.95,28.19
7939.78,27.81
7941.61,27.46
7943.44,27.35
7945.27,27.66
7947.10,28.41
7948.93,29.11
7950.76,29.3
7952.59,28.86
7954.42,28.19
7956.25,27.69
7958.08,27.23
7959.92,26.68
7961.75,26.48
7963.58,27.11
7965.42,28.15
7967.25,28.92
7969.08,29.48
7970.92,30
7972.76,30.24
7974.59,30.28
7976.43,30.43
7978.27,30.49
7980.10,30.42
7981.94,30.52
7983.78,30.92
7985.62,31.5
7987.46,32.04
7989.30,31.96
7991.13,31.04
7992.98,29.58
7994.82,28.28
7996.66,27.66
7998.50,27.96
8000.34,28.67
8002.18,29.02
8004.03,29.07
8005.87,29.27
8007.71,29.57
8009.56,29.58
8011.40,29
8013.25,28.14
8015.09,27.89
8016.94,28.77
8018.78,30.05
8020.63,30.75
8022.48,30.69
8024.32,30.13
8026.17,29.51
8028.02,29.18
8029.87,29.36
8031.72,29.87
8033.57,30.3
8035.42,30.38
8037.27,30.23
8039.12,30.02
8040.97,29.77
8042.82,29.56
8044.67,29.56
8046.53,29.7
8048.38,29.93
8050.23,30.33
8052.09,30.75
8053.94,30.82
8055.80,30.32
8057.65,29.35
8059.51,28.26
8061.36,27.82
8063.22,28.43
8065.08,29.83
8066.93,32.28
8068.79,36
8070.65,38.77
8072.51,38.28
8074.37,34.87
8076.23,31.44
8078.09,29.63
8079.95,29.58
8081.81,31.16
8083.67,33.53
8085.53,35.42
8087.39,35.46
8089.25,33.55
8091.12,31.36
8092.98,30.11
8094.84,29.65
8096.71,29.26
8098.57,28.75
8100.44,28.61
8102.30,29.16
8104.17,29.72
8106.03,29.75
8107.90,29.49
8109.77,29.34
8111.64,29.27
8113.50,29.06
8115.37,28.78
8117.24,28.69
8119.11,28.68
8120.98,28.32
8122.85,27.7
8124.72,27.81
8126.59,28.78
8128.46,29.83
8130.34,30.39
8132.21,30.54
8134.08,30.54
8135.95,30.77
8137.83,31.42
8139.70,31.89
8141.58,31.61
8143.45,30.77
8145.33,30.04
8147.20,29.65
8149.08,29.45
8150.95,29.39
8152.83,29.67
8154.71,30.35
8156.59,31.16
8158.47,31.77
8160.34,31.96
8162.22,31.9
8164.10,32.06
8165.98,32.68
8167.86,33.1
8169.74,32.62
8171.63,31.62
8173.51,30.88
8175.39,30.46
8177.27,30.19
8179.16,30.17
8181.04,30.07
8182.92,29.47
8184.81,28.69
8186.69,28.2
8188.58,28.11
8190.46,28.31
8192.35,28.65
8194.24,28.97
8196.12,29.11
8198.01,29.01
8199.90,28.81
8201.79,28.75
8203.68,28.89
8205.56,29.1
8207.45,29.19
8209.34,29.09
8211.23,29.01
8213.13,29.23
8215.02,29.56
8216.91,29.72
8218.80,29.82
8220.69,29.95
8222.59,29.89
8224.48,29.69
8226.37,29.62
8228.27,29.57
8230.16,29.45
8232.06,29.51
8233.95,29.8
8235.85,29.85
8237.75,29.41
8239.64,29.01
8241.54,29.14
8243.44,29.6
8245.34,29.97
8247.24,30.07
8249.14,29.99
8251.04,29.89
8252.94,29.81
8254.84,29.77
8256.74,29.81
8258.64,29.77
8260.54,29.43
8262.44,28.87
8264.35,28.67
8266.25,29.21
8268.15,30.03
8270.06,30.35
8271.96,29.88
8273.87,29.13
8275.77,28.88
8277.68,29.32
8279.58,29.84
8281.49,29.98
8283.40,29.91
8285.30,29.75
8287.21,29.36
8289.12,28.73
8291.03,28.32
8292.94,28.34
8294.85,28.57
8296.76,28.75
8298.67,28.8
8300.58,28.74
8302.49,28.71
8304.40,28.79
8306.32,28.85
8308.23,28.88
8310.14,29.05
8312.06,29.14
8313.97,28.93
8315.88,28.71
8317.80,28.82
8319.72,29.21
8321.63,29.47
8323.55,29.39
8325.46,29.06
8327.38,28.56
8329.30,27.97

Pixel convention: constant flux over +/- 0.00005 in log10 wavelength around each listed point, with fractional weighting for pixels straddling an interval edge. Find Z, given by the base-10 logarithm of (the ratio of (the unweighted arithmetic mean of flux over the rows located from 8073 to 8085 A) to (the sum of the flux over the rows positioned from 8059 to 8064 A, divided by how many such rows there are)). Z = 0.05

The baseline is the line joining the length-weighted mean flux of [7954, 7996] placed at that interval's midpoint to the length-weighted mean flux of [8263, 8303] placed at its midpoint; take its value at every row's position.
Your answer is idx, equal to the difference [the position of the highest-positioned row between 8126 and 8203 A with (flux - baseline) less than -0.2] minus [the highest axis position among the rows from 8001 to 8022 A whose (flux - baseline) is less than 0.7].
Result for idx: 183.0 A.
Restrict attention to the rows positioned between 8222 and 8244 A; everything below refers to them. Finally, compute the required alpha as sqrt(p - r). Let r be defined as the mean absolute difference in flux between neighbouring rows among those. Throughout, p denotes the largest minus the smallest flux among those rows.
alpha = 0.8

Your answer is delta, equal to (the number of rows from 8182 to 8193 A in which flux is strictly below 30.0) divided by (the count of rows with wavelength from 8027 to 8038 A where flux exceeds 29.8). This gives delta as 1.50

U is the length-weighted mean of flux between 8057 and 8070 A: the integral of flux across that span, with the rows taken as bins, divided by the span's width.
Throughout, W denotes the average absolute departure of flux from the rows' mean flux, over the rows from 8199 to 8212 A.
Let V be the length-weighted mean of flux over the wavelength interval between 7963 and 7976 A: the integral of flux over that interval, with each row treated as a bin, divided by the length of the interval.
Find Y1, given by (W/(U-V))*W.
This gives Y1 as 0.02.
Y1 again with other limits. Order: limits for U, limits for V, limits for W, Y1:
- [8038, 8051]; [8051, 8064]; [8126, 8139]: 0.76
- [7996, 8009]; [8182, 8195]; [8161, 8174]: 1.84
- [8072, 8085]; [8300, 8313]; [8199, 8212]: 0.01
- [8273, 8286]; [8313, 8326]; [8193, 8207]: 0.03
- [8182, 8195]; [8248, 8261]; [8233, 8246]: -0.08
